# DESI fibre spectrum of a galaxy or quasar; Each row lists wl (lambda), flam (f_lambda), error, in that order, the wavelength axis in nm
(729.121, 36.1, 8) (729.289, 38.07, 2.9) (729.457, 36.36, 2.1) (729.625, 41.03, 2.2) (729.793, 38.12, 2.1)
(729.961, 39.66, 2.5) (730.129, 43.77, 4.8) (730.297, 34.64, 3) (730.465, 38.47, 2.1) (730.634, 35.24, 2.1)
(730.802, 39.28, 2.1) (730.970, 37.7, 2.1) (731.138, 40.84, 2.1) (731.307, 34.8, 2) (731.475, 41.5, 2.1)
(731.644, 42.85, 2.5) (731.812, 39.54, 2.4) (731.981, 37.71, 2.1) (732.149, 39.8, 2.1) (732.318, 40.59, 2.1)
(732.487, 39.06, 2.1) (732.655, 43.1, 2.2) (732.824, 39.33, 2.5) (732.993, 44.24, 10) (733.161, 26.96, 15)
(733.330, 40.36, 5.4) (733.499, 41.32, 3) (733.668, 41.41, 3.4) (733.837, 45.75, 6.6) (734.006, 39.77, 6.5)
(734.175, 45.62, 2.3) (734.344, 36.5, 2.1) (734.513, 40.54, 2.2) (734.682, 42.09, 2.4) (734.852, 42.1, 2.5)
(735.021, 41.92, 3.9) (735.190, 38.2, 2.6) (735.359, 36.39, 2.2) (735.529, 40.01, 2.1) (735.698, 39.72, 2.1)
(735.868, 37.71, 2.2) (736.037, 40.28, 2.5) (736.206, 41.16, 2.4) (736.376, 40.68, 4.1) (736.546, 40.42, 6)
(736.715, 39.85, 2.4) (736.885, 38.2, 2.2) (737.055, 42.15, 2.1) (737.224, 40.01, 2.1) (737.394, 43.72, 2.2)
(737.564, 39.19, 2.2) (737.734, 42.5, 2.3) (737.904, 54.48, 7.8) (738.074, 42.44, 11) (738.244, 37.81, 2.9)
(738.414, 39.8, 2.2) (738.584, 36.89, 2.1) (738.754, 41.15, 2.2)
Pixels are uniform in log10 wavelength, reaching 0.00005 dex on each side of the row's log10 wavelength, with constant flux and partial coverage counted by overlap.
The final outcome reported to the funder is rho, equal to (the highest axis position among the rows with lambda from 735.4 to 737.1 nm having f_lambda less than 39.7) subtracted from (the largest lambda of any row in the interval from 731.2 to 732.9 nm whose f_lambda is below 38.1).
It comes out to -4.90 nm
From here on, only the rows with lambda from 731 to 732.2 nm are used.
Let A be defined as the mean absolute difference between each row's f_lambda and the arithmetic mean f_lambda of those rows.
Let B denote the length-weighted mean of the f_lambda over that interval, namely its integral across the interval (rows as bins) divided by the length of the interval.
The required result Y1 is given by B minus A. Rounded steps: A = 1.91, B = 39.5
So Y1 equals 37.6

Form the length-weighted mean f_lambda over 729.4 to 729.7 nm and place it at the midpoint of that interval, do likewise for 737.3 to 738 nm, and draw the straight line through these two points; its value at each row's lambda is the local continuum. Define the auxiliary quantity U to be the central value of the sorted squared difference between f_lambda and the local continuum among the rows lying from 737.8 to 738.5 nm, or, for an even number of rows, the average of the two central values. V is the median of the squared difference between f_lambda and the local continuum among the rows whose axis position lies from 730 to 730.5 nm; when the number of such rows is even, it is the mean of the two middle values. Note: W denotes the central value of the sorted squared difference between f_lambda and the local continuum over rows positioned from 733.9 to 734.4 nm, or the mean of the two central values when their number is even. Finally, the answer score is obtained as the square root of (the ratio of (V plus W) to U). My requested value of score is 0.9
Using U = 43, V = 20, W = 11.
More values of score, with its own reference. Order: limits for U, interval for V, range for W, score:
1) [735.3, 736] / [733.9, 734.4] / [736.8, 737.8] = 1.0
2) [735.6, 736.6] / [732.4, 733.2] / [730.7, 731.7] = 0.8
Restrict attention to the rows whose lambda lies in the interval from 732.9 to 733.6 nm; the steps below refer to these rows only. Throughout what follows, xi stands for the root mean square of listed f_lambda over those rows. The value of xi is 38.8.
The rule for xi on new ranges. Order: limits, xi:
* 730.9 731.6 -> 38.8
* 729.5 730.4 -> 39.6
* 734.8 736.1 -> 39.6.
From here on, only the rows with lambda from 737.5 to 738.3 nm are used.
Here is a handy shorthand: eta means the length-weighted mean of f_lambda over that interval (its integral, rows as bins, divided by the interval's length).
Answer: 43.6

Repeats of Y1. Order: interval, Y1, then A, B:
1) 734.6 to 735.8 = 38.3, 1.69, 40.0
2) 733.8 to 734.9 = 39.1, 2.43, 41.6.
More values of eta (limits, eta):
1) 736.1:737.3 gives 40.4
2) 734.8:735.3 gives 40.5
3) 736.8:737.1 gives 39.8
